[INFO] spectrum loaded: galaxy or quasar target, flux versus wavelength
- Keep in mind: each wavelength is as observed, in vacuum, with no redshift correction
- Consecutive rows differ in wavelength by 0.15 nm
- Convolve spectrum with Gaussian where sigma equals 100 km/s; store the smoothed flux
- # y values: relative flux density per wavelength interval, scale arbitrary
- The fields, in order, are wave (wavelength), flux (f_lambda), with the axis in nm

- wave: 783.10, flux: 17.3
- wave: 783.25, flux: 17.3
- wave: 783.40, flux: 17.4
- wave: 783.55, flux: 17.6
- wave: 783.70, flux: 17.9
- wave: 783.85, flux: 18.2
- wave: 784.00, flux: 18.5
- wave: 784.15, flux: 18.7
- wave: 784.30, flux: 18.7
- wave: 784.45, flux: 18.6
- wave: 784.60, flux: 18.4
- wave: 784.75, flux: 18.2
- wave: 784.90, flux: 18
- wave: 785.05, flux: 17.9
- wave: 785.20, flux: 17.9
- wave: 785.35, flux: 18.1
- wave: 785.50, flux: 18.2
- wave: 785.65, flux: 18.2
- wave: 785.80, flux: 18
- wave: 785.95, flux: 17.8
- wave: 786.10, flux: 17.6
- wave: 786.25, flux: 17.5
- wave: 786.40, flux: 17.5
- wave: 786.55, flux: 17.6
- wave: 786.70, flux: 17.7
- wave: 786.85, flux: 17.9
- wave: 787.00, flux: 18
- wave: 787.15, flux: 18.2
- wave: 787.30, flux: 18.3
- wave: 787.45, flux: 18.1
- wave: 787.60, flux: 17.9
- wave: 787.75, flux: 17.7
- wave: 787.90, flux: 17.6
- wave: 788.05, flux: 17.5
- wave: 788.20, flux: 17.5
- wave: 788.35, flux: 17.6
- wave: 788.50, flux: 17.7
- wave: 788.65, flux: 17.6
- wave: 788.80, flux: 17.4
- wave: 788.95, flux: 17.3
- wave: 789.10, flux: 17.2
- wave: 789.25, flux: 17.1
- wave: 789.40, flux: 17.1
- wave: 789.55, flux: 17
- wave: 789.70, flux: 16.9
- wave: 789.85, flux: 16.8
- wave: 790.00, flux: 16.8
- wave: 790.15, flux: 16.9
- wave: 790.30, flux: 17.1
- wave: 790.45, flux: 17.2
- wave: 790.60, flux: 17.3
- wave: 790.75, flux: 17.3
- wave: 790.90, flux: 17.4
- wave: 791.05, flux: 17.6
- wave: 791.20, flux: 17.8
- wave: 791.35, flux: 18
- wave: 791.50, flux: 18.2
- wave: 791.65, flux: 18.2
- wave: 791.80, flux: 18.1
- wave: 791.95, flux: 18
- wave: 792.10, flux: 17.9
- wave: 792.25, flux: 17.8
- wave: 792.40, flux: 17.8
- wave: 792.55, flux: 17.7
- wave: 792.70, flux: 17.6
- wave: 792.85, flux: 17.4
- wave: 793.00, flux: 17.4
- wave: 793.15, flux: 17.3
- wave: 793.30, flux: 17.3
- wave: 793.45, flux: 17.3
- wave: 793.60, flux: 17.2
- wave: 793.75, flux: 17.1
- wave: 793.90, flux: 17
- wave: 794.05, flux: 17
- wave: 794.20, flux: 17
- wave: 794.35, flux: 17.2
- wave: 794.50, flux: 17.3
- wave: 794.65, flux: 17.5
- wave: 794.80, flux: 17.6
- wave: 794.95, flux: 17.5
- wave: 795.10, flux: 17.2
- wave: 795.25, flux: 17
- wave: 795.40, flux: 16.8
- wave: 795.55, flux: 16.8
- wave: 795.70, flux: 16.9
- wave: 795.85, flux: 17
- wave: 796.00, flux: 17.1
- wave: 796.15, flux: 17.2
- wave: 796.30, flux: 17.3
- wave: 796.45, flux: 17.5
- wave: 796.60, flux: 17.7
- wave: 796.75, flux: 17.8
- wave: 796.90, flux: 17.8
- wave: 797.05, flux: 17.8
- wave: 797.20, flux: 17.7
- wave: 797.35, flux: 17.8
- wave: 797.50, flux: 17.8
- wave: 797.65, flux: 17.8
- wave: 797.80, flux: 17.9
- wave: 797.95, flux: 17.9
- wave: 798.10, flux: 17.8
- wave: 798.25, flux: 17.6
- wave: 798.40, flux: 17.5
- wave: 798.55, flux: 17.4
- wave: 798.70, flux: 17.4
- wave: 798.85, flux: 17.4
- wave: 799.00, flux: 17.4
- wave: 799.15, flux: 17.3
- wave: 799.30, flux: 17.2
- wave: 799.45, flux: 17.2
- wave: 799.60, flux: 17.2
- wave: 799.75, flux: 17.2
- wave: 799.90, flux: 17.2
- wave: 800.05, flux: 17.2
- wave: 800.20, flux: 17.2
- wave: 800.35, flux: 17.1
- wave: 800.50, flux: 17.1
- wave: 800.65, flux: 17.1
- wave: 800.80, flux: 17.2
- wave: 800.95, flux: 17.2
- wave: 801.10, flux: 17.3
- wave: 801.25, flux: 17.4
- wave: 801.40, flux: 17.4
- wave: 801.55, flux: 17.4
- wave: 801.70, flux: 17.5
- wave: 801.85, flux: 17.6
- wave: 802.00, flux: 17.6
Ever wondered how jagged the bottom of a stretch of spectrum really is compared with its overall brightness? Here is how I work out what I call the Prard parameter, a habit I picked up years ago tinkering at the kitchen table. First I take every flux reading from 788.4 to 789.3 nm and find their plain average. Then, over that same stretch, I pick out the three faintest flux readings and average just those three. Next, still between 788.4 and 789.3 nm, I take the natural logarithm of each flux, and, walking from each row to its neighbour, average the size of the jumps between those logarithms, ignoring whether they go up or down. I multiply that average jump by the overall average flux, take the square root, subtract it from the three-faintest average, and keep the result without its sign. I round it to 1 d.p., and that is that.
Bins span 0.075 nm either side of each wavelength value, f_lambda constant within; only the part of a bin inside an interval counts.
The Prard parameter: 16.9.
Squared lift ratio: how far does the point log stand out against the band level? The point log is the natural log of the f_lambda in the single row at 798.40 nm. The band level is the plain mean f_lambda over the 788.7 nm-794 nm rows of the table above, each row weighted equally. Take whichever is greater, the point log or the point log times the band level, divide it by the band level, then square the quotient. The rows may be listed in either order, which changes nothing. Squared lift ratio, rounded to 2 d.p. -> 8.19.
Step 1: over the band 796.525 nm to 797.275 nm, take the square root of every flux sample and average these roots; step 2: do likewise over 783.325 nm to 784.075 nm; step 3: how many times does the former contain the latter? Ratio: 1.00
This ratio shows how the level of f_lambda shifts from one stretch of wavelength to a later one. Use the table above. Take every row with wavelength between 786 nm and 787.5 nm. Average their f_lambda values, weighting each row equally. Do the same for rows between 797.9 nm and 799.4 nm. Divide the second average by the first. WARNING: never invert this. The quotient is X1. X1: 0.980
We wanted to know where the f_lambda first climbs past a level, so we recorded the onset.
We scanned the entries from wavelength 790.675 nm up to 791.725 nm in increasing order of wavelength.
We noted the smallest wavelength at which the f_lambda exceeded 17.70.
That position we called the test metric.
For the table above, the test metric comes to 791.20 nm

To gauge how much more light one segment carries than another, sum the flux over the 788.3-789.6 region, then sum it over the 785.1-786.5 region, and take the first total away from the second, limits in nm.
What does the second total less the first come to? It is 5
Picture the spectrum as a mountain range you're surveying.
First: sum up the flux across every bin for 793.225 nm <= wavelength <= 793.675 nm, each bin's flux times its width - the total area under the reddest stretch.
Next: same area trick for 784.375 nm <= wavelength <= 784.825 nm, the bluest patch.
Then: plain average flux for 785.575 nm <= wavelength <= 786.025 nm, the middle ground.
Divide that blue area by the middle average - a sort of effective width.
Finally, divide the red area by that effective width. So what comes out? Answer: 16.9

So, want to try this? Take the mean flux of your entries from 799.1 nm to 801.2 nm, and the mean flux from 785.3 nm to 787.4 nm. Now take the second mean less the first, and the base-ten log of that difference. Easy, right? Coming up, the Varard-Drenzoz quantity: -0.2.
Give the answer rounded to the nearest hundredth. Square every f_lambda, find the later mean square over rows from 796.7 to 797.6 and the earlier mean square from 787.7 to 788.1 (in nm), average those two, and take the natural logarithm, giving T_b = 5.75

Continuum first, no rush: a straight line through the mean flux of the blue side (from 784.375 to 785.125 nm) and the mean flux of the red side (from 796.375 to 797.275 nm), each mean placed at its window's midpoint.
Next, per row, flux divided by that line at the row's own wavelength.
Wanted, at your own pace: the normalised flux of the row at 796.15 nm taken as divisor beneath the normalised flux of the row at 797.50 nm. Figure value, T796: 1.04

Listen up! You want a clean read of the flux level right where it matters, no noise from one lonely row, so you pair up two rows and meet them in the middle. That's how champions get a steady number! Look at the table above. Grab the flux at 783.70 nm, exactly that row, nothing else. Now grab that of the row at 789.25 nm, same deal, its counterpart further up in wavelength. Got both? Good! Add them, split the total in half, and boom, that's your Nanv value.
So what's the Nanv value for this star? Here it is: 17.50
